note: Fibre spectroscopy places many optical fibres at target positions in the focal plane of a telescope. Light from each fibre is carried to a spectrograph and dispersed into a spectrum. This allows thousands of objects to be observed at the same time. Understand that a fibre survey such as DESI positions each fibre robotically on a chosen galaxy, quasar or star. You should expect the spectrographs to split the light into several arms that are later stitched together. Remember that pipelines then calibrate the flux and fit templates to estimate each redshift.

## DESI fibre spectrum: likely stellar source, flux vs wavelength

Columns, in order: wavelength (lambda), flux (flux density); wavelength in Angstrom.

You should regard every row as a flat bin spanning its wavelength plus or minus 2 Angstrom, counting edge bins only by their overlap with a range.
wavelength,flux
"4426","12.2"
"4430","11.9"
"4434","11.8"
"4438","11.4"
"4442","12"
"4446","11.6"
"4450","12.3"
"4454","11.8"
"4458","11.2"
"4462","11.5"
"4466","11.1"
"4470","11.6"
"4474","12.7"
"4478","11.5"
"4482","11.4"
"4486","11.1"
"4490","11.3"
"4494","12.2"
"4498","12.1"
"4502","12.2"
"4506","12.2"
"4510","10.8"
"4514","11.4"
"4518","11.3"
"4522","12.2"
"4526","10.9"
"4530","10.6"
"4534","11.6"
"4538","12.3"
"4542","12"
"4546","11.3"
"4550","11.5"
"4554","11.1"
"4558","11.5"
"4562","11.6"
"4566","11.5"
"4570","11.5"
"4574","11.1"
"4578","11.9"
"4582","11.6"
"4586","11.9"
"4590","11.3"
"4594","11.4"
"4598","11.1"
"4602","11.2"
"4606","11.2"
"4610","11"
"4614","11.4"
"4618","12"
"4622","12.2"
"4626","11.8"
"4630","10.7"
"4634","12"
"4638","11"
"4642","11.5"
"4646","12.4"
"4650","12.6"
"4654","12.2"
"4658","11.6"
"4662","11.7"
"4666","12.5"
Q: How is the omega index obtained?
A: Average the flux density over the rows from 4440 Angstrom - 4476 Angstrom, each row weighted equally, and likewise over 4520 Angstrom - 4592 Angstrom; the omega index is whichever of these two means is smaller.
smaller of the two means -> 11.5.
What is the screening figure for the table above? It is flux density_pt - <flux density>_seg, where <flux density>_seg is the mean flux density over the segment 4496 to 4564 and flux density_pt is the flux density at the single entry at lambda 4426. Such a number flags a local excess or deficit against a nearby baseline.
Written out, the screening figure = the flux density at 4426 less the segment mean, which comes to 0.64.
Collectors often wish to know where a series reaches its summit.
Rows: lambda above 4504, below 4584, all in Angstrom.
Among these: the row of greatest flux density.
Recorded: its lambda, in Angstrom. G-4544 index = 4538 Angstrom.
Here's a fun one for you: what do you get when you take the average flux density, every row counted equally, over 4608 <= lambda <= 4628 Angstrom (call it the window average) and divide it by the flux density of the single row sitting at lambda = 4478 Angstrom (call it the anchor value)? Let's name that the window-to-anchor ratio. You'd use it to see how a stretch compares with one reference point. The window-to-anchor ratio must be 1.02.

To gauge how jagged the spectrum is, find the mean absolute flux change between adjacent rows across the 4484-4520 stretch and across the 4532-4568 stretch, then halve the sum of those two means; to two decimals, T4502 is 0.39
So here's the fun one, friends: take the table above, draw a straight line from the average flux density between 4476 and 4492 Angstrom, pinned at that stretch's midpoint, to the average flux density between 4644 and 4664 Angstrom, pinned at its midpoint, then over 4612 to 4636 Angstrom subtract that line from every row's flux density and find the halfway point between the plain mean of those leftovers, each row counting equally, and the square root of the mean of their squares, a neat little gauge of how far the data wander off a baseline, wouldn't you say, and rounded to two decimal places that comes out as 0.15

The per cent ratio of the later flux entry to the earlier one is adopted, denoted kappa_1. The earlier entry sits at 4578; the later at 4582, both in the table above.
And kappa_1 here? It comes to 97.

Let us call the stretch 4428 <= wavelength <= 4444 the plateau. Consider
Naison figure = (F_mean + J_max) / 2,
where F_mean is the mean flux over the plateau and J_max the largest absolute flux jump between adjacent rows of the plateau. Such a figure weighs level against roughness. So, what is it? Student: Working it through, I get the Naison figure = 6.2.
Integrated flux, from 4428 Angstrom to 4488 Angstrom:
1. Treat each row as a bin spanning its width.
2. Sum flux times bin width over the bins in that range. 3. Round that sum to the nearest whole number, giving 700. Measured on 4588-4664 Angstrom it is 881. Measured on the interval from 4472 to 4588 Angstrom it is 1345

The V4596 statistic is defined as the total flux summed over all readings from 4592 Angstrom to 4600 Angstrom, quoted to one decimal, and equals 22.5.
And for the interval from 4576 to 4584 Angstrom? 23.5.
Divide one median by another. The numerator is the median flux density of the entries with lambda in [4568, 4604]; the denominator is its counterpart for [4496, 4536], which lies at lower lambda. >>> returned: 0.99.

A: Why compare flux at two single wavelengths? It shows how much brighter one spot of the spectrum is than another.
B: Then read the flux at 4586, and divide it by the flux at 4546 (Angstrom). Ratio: 1.05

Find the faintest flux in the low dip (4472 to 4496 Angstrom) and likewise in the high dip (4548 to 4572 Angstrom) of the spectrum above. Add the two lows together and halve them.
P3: 11.1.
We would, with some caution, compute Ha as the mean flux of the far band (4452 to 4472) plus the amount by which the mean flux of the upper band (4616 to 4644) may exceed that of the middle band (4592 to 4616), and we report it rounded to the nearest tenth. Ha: 11.8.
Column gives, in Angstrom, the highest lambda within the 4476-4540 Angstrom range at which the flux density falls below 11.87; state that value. 4534 Angstrom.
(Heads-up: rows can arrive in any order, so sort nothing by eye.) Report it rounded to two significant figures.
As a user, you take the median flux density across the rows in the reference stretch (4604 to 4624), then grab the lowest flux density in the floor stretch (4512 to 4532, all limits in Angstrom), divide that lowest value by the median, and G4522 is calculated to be 0.93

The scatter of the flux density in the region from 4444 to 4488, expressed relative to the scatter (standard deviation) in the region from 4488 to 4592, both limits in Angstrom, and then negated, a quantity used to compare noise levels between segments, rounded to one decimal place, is -1.0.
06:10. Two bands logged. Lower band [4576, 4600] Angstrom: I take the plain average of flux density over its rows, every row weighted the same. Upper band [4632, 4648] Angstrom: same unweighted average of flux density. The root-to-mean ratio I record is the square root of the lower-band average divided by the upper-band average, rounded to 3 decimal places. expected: 0.290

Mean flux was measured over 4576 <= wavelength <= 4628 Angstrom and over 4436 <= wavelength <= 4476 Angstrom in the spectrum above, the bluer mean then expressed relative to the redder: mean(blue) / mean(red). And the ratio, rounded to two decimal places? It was 1.02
